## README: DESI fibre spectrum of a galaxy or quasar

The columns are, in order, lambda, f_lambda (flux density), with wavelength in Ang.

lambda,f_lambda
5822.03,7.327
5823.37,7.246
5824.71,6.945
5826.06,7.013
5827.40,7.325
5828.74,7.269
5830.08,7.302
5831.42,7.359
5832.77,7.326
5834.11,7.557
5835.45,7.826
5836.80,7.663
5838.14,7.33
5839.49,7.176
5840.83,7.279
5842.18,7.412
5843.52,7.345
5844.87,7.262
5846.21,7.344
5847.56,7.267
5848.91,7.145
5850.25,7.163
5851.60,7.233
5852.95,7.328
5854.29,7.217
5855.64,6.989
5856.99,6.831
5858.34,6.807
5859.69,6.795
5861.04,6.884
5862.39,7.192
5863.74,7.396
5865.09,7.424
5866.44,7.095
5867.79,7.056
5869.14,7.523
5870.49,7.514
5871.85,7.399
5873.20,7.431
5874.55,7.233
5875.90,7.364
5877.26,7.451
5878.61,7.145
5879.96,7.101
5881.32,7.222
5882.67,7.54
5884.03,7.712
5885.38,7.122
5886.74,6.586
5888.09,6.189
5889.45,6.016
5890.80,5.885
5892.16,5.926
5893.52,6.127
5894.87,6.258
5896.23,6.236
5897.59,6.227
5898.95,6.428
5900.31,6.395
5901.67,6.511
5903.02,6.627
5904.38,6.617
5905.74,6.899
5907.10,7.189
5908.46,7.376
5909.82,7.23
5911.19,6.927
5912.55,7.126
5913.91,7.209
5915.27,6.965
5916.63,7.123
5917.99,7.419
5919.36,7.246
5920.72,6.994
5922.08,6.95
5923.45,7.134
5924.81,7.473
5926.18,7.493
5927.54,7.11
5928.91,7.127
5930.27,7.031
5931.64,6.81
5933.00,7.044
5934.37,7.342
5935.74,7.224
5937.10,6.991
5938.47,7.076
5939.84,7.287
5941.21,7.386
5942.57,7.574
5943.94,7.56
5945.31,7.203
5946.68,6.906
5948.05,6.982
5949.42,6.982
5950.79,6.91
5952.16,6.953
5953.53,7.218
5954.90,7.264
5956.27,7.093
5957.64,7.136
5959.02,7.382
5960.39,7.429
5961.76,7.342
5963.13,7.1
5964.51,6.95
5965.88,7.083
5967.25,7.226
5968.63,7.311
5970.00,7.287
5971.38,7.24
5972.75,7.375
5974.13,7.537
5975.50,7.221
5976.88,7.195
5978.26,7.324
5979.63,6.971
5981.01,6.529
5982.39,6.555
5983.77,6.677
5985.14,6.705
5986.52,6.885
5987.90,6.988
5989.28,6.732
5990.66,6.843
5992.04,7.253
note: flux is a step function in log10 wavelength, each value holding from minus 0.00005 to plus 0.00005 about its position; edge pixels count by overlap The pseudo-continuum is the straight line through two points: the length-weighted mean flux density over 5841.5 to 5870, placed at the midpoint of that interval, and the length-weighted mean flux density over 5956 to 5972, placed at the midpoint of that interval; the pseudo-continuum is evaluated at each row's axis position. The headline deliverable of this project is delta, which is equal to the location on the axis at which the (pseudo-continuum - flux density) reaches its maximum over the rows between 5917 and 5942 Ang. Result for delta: 5931.64 Ang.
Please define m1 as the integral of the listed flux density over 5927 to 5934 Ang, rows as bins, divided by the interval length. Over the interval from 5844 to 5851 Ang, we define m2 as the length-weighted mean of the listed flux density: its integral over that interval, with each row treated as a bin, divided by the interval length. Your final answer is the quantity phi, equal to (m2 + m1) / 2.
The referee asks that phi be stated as 7.1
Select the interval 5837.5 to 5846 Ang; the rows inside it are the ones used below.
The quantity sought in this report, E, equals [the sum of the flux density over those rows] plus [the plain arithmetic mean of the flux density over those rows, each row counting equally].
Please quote 51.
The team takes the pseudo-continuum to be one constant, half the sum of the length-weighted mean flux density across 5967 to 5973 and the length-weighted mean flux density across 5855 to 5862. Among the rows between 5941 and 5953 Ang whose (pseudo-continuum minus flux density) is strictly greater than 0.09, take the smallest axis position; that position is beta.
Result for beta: 5946.68 Ang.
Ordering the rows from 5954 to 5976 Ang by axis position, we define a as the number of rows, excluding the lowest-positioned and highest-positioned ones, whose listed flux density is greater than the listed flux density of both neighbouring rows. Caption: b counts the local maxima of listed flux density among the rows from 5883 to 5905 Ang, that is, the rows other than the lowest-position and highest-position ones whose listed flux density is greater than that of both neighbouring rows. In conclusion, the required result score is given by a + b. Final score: 6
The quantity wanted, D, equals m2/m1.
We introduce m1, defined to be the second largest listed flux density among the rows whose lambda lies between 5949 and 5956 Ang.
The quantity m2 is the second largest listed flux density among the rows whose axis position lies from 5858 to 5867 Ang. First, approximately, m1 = 7.218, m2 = 7.396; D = 1.02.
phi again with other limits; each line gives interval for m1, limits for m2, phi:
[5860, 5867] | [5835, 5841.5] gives 7.3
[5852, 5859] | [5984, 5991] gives 6.9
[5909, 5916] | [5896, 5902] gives 6.7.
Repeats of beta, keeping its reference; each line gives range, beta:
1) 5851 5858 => 5856.99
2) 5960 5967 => 5964.51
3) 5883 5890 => 5886.74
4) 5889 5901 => 5889.45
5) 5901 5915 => 5901.67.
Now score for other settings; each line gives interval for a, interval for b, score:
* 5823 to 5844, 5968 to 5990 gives 7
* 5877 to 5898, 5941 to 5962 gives 5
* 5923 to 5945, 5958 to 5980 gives 8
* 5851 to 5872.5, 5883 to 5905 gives 6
